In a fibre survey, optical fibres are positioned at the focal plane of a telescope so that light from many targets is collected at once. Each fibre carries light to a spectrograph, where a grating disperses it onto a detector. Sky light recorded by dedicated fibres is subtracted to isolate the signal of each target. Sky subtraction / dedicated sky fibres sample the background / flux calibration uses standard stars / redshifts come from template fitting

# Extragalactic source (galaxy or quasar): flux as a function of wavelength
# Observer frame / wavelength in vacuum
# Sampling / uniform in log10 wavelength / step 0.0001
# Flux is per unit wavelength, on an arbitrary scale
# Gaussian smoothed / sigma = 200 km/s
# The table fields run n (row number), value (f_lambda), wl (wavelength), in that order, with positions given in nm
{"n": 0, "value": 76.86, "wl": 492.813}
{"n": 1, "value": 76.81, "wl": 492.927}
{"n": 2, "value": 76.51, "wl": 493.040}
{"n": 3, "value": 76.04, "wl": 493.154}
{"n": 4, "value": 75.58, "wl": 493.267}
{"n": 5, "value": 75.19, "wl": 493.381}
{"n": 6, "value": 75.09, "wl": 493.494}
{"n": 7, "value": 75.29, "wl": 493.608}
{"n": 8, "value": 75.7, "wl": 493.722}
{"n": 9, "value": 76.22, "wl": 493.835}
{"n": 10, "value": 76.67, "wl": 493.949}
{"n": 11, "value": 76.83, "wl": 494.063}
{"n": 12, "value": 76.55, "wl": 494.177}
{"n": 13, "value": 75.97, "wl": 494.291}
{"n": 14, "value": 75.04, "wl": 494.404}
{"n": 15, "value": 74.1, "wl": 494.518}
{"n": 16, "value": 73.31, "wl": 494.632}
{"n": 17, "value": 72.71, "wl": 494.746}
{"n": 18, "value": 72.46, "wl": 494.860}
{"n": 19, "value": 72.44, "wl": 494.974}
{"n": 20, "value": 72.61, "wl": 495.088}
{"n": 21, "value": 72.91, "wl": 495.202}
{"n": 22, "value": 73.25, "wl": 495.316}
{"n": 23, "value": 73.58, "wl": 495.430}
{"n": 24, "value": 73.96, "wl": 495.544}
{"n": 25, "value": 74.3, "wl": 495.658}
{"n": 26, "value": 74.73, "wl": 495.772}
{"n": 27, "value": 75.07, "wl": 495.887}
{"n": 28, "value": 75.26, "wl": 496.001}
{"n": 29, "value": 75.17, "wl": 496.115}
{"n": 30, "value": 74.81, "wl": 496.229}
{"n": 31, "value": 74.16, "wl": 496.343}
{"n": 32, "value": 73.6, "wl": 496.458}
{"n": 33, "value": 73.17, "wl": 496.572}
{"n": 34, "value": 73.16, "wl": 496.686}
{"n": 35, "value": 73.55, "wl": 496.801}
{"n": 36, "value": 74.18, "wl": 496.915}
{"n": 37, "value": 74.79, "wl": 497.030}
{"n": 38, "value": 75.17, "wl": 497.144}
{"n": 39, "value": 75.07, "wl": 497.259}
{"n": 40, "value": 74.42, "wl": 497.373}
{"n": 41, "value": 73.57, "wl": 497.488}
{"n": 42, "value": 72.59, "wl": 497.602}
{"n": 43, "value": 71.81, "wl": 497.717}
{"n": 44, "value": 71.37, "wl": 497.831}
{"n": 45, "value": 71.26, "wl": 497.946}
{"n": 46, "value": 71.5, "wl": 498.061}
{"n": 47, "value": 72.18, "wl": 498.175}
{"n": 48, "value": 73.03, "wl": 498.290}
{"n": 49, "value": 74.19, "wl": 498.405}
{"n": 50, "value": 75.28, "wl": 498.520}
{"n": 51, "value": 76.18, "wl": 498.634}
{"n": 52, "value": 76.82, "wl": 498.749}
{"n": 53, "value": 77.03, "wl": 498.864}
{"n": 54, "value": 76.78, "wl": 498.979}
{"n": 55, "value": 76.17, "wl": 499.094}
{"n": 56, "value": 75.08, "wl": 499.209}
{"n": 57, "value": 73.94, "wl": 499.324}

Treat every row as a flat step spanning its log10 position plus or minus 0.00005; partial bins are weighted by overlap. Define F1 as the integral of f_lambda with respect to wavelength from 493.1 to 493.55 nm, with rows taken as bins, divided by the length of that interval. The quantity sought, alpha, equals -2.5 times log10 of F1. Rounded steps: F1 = 75.6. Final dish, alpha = -4.70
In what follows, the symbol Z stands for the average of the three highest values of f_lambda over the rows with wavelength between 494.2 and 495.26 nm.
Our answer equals 75.0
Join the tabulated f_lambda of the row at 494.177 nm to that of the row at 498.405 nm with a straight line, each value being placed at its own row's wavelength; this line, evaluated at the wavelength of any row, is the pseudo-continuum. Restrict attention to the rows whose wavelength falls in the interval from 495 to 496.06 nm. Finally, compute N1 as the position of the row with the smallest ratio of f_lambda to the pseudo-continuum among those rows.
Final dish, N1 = 495.088 nm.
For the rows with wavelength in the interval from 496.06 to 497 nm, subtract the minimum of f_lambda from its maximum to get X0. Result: 2.0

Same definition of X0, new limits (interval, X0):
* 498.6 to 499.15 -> 0.9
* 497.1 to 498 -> 3.9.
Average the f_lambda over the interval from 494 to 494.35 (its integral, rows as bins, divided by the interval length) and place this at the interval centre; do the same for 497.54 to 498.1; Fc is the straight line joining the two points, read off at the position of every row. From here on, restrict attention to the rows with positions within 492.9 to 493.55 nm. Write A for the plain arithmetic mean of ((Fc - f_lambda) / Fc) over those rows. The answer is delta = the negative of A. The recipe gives -0.024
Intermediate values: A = 0.024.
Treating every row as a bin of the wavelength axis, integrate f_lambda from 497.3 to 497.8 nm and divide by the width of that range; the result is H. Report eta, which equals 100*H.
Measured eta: 7319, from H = 73.2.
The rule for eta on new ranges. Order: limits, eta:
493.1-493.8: 7559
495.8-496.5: 7464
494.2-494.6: 7513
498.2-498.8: 7491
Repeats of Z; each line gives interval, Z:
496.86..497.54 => 75.0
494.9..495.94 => 74.7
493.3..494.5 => 76.7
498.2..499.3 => 76.9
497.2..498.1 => 74.4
